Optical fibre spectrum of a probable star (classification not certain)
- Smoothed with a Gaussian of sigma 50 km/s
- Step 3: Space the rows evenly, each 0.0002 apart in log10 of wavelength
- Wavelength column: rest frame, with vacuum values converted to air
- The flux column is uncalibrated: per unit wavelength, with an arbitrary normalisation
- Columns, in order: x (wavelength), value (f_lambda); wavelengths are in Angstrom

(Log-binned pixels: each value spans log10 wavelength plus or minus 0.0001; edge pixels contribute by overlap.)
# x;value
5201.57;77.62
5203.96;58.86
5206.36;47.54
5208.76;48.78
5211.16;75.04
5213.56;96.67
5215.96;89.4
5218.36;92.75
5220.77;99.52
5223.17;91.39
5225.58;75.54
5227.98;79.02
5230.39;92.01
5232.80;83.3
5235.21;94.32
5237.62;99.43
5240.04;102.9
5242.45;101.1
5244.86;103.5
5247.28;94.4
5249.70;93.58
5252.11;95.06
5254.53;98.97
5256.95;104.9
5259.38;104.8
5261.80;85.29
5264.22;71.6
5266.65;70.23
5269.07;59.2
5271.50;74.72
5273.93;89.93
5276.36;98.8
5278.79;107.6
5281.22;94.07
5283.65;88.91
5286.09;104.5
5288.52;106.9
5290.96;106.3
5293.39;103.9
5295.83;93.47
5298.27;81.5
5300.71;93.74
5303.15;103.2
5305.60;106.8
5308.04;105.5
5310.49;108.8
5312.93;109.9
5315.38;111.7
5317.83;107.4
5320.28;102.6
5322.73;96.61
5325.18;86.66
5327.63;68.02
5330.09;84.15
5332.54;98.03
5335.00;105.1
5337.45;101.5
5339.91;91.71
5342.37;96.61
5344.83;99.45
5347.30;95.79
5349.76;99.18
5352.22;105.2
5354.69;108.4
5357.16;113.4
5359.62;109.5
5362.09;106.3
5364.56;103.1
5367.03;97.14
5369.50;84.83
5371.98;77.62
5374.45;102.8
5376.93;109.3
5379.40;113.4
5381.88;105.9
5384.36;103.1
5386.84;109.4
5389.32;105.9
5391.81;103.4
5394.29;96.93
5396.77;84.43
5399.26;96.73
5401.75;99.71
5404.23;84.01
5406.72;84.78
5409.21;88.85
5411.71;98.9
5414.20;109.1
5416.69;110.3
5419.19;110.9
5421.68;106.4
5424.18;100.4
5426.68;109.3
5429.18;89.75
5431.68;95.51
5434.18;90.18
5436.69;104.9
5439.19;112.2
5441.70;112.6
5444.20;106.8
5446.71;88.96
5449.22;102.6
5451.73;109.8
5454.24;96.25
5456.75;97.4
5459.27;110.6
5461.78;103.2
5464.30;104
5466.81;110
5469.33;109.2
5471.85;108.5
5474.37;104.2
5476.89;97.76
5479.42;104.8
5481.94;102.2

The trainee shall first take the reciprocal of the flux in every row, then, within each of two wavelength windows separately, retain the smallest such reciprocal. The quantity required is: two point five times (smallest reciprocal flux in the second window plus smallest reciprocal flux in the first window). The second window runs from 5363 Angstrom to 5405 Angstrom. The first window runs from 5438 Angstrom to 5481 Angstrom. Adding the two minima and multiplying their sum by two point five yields 0.0442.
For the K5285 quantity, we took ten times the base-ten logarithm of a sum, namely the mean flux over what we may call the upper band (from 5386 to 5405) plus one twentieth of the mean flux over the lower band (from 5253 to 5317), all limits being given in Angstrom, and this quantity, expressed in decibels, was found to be 20.10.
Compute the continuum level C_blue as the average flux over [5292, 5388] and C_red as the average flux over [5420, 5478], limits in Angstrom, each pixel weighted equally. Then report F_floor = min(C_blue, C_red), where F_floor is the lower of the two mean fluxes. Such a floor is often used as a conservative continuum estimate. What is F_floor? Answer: 100.0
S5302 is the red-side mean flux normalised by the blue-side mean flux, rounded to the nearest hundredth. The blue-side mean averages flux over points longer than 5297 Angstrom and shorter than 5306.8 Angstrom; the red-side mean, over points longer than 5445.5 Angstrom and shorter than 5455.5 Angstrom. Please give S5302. 1.03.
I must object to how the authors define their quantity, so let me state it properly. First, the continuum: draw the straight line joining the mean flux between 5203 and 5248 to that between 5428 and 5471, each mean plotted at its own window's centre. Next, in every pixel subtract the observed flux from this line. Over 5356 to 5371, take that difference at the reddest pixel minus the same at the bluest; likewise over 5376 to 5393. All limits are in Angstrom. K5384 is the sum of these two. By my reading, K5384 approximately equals 37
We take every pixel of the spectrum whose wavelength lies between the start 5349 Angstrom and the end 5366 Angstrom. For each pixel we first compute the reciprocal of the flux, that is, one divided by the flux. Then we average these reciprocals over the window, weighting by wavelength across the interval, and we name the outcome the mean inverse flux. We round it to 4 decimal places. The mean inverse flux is 0.0094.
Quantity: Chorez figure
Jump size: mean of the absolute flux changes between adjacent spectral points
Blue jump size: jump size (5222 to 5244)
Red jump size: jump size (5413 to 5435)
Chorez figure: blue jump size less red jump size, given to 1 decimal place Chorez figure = 1.3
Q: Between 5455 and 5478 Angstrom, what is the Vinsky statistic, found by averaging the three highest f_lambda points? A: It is 110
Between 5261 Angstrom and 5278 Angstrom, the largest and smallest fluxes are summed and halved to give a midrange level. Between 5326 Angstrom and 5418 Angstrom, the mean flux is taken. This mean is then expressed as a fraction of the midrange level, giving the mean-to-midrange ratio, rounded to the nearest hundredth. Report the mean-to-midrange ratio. 1.25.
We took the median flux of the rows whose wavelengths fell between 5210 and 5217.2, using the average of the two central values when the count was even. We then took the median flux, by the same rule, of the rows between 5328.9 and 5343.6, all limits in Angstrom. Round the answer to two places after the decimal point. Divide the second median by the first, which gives 1.09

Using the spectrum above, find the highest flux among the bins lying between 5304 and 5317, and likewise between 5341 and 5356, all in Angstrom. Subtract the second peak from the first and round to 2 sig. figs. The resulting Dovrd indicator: 3.3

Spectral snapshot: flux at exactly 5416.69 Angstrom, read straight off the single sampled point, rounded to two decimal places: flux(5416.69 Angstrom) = 110.30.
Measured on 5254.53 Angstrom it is 98.97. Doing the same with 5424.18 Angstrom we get 100.40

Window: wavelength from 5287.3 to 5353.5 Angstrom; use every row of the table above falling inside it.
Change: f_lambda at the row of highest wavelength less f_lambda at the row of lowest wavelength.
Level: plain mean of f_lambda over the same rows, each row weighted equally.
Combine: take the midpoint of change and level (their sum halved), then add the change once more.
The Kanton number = 47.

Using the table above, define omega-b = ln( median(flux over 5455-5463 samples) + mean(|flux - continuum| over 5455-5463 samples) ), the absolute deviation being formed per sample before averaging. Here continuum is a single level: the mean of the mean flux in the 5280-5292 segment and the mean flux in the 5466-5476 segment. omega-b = 4.68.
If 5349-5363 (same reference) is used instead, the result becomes 4.72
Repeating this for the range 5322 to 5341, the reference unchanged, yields 4.67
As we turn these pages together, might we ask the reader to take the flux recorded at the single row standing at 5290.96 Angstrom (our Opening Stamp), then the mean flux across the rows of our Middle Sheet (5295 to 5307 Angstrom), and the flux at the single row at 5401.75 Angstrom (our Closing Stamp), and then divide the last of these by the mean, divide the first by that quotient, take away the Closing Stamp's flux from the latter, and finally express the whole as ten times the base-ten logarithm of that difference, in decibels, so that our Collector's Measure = 4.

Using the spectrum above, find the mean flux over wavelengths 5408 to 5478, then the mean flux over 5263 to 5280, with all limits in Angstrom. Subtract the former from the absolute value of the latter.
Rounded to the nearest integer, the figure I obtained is -21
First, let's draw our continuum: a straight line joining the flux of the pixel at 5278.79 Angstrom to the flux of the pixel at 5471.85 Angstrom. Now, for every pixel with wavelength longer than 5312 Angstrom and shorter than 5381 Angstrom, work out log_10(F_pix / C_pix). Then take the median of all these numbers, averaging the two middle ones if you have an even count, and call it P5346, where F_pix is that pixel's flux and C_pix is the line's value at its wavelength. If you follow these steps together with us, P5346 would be -0.024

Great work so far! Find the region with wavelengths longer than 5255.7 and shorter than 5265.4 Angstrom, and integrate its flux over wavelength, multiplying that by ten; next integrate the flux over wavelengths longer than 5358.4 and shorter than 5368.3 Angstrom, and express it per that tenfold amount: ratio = 0.116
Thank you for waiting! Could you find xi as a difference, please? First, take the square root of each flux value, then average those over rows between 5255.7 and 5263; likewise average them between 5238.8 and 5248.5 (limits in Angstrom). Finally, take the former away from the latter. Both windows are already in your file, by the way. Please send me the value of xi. 0.12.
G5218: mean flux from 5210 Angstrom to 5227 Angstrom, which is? 89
